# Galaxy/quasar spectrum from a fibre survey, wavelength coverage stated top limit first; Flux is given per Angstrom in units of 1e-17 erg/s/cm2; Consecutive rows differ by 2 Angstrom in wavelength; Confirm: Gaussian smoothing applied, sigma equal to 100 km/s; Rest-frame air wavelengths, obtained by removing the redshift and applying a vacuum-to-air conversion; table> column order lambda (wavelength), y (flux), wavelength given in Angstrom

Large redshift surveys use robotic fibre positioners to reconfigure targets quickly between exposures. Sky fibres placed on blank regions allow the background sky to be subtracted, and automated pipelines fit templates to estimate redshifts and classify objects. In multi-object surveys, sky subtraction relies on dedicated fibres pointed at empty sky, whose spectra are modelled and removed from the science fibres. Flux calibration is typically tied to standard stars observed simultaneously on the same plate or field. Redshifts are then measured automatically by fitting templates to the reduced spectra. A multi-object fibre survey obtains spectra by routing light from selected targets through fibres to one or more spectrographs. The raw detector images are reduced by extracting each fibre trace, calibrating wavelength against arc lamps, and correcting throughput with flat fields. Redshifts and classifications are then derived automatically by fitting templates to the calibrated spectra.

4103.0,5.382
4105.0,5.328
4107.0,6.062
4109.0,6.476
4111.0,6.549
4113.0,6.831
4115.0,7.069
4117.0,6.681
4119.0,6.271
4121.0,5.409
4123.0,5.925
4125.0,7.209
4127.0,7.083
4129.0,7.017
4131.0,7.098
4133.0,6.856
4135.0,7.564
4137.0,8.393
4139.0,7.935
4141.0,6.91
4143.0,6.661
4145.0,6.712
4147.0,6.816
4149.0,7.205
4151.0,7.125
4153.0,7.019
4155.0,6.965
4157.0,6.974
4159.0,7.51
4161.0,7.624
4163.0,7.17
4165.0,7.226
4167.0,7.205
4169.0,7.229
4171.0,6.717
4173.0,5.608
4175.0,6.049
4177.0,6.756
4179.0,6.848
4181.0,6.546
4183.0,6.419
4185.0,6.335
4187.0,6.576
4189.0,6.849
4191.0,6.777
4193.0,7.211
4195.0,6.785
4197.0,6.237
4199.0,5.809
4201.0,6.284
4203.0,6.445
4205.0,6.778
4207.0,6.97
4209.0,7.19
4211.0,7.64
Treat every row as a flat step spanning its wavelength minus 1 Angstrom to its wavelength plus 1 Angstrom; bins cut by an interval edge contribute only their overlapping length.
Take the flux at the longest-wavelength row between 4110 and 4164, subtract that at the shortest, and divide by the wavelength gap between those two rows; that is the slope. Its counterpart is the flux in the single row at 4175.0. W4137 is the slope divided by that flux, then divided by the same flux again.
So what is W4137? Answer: 0.0003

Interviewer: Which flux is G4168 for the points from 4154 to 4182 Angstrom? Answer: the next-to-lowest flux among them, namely 6.049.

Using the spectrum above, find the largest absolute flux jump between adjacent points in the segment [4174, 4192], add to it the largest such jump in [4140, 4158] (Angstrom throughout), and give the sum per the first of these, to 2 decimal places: 1.55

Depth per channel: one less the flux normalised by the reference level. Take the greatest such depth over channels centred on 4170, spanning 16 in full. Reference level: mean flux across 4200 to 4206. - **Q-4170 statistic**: 0.14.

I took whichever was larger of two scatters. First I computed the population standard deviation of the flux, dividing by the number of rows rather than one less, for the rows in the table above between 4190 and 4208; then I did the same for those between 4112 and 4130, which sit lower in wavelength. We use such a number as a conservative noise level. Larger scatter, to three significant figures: 0.581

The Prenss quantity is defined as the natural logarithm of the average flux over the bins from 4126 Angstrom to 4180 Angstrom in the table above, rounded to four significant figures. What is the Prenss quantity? 1.953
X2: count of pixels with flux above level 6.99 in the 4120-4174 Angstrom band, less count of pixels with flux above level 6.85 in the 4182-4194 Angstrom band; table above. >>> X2 15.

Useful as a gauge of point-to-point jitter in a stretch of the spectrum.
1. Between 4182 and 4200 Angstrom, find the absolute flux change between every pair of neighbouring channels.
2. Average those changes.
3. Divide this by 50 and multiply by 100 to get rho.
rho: 0.63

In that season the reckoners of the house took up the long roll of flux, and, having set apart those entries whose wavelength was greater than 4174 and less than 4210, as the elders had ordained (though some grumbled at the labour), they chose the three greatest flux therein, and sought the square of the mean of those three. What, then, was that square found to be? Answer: 51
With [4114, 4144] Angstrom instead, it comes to 63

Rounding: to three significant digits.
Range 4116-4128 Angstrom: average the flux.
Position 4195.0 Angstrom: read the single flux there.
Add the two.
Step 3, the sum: 13.2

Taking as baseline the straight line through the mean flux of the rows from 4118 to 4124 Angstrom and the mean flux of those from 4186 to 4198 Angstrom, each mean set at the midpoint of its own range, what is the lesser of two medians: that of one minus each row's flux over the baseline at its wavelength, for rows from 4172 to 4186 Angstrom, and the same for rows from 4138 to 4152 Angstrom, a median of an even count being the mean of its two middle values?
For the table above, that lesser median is -0.130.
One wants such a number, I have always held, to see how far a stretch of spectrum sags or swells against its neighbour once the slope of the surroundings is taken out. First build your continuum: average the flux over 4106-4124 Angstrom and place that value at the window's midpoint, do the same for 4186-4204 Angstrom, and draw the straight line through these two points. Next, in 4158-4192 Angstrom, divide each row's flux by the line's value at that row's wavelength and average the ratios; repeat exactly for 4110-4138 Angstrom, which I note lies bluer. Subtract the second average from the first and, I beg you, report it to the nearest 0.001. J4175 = -0.029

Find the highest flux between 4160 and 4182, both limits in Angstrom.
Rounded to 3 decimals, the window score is 7.624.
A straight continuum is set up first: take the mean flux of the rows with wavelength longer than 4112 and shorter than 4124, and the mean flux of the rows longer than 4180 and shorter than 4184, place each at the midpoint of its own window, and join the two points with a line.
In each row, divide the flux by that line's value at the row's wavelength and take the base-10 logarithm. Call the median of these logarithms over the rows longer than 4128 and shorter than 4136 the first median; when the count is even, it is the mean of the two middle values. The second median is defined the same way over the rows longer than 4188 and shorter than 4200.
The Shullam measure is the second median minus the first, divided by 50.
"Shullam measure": -0.0005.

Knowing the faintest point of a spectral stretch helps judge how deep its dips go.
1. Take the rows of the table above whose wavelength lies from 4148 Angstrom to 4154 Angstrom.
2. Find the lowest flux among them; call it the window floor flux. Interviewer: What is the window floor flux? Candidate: 7.019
